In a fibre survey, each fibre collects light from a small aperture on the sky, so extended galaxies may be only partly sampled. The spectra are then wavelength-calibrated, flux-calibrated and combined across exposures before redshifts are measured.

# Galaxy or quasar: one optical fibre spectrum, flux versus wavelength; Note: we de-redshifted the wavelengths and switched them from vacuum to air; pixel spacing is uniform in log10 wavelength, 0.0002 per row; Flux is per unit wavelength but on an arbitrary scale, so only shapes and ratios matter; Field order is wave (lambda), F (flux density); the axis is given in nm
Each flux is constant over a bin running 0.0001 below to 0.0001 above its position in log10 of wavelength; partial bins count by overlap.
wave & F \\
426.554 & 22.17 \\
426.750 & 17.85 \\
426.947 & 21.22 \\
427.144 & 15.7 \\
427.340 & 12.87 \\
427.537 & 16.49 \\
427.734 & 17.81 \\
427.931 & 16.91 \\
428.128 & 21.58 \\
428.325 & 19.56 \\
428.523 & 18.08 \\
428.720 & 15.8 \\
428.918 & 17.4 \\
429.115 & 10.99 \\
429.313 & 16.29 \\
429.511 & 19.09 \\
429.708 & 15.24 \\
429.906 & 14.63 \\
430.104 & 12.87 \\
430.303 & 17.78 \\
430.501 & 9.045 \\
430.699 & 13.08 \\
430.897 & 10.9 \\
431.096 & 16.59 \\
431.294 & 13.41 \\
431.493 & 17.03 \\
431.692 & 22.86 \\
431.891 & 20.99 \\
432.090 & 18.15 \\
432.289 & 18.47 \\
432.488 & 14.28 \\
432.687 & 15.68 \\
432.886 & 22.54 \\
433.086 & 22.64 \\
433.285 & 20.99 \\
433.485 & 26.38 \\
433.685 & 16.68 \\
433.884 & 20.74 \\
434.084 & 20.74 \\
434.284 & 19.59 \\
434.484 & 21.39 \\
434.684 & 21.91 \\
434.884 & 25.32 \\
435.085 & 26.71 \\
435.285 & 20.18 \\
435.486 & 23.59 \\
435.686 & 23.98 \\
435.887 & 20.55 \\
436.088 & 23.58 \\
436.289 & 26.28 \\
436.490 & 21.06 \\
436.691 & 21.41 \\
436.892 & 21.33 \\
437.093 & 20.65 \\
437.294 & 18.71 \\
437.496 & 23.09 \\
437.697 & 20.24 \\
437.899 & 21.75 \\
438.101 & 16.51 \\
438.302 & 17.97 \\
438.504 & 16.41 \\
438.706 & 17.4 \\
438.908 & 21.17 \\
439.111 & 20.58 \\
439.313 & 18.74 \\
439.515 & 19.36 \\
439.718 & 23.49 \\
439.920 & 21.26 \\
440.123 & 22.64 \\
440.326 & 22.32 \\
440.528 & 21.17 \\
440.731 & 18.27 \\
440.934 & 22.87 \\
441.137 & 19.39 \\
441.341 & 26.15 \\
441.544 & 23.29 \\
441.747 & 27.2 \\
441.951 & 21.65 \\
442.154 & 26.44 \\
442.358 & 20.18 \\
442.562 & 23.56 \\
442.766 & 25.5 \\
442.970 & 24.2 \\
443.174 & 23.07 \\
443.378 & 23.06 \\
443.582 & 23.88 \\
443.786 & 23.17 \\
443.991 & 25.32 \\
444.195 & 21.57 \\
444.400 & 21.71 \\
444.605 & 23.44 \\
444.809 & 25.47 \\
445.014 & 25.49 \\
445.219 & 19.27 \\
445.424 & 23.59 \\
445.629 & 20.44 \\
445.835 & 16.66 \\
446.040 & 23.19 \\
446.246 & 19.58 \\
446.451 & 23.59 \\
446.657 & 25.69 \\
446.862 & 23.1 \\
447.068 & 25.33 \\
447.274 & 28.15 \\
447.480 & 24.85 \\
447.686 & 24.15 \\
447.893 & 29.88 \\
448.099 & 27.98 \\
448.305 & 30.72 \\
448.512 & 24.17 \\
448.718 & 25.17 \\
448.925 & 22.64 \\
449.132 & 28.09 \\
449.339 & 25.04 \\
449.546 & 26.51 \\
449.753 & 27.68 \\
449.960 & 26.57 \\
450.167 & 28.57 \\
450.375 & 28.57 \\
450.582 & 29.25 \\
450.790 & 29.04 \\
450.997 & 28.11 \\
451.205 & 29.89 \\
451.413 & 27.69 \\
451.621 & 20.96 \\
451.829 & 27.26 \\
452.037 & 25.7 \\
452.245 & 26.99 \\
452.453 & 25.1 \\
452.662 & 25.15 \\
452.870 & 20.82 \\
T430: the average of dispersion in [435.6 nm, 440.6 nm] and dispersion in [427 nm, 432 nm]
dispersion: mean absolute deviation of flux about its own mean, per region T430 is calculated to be 2.21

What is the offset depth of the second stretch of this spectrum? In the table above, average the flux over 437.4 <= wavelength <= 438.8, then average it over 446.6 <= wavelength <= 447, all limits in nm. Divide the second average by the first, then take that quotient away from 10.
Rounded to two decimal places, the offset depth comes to 8.72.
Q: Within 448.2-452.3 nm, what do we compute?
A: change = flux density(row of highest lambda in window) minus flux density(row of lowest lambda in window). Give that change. -4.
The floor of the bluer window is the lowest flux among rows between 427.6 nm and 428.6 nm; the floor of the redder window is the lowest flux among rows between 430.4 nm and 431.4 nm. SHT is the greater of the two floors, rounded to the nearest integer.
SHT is 17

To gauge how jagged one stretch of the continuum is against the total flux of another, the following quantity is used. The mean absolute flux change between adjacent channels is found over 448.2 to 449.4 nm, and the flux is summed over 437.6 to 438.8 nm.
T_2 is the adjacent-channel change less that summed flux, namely -107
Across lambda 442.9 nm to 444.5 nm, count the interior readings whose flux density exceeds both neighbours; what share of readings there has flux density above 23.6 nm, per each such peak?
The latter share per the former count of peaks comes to 0.19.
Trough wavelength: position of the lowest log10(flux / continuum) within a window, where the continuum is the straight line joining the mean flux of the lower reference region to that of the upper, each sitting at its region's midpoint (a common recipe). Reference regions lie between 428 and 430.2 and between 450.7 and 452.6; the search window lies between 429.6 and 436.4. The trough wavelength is 430.501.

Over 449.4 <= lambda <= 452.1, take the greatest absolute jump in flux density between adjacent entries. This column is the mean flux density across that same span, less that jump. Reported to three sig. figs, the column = 20.6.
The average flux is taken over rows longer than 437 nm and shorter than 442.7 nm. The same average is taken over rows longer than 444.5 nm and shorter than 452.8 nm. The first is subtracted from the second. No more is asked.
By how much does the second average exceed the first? 4.3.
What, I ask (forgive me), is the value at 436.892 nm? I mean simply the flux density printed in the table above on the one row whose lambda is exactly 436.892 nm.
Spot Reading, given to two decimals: 21.33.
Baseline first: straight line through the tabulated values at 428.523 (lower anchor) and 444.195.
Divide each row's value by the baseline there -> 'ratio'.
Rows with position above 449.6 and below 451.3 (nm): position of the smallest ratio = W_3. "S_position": 449.960 nm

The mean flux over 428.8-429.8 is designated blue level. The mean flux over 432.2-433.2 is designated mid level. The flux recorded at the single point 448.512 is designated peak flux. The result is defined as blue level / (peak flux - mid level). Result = 3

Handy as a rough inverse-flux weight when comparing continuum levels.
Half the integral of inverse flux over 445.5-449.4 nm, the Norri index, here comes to 0.081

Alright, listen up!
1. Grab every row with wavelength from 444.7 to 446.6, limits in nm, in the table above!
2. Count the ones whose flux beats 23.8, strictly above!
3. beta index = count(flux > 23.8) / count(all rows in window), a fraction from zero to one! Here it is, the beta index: 0.22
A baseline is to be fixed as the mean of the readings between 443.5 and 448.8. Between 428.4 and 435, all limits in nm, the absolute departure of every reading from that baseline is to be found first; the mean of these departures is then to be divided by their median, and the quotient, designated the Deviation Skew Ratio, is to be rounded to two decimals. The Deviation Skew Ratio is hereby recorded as 1.03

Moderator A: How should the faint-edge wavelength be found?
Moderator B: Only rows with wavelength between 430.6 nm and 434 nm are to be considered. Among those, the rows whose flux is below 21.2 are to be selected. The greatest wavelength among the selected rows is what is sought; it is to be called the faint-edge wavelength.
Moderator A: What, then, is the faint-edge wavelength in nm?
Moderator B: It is 433.884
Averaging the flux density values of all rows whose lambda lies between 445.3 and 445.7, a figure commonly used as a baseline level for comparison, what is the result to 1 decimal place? 22.0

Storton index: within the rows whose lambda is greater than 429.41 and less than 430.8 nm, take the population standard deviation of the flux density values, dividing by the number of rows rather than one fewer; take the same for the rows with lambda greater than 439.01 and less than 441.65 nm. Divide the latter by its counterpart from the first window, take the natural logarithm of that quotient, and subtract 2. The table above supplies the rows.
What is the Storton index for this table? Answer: -2.36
